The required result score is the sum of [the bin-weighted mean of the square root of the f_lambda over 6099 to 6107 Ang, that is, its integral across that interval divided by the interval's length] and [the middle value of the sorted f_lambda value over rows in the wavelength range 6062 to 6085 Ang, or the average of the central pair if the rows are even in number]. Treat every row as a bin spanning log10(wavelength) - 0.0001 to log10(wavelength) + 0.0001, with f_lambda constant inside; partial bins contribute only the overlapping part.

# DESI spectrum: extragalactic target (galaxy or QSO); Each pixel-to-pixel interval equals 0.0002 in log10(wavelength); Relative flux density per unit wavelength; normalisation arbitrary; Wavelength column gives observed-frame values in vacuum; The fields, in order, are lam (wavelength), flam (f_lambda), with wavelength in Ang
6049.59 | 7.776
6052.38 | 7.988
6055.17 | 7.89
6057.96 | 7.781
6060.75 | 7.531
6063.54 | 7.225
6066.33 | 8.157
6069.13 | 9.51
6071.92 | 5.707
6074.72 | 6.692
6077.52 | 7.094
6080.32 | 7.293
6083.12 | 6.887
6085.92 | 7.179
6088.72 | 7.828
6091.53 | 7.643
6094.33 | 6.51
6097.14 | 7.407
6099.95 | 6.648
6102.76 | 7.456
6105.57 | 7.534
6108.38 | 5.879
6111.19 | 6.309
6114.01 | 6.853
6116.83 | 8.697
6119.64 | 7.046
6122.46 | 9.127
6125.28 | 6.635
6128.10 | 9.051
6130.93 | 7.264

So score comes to 9.9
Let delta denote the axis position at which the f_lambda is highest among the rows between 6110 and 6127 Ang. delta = 6122.46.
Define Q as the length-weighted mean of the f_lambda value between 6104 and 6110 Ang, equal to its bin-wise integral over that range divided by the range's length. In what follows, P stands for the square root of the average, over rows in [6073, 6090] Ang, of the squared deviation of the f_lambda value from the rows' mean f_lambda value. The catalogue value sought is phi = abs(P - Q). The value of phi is 6.36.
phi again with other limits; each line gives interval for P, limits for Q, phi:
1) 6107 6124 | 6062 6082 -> 6.18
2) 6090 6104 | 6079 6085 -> 6.64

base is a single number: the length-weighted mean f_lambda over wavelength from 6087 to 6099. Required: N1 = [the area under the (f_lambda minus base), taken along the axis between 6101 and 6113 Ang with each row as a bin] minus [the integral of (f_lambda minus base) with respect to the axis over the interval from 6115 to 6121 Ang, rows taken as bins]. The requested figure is -9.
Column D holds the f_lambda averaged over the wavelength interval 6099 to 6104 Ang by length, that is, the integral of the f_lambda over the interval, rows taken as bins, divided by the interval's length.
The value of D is 7.1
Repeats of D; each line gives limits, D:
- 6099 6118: 7.0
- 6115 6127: 7.9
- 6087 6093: 7.7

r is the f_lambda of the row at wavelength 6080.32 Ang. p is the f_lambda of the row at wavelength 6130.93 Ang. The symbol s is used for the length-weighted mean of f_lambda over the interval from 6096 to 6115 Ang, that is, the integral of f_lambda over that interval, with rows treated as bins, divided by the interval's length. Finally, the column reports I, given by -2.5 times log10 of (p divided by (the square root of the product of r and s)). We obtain -0.03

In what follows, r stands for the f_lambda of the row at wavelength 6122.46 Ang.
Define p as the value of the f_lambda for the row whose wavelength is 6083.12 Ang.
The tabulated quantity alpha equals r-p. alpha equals 2.2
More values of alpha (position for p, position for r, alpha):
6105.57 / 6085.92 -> -0.4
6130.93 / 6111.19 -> -1.0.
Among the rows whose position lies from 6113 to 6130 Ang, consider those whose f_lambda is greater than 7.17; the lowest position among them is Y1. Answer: 6116.83 Ang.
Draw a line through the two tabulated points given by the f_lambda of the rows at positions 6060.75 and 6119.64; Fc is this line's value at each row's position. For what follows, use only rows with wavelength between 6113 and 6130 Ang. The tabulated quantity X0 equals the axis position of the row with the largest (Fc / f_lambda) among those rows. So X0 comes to 6125.28 Ang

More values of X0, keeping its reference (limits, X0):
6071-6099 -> 6071.92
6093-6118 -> 6108.38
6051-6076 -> 6071.92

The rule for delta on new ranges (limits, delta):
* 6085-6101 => 6088.72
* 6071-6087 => 6080.32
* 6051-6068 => 6066.33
